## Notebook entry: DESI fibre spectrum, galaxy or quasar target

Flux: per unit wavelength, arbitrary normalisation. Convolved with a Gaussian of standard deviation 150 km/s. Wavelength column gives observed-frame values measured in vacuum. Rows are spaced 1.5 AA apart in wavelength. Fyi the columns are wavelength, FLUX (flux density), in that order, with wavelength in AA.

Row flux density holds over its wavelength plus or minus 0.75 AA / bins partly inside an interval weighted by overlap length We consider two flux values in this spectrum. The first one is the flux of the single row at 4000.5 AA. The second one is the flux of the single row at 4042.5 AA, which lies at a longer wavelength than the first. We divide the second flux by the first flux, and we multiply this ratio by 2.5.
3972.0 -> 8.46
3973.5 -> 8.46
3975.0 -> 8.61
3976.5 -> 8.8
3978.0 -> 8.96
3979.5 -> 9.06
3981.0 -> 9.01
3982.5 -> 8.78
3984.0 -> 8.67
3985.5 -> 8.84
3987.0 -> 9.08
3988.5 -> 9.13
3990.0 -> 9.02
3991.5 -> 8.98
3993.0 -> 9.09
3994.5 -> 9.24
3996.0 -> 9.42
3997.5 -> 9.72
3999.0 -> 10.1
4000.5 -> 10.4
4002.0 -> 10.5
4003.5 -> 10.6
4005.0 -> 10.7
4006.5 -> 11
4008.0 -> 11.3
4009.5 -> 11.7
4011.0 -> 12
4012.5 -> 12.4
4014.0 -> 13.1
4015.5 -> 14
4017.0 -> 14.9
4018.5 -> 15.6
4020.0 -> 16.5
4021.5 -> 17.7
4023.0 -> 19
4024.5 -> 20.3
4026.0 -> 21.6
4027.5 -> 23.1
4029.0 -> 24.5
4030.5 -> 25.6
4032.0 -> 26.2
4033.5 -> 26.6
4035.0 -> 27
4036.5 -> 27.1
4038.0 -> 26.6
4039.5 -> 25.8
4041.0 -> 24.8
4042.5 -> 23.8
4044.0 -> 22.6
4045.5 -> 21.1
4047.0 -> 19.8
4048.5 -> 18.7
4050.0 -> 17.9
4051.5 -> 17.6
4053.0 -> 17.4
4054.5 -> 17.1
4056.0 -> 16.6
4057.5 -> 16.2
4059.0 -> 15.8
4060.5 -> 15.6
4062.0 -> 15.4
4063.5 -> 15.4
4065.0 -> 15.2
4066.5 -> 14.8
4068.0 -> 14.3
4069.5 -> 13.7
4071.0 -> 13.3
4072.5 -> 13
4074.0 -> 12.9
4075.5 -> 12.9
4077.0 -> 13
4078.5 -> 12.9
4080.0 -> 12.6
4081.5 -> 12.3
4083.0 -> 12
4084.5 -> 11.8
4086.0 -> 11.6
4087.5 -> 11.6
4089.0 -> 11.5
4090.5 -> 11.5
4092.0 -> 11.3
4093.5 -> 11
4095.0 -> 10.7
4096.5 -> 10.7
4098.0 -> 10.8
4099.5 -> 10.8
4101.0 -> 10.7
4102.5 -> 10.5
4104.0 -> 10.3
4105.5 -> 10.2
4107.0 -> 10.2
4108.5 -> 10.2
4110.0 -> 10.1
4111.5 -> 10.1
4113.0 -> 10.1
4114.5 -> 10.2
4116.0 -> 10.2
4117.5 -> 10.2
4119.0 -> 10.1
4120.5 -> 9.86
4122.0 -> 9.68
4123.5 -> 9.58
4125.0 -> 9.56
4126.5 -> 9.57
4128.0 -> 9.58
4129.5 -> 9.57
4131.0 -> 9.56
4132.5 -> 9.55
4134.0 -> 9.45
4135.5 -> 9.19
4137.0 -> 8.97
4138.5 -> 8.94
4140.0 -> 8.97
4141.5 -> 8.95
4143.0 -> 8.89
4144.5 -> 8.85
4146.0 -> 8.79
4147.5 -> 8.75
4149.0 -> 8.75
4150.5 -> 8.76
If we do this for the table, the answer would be 5.7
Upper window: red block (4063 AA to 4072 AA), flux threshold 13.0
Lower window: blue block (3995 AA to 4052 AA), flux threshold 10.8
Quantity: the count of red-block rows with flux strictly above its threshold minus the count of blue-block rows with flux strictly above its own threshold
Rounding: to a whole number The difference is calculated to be -25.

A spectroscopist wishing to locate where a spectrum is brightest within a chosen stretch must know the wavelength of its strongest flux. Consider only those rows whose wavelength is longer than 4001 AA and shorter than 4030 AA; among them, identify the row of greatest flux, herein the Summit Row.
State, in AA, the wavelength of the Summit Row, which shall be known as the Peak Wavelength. 4029.0 AA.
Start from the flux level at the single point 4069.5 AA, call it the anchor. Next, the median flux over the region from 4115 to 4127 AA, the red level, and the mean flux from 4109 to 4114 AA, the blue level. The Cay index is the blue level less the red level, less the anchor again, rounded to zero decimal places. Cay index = -13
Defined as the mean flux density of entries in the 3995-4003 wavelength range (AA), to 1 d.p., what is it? 10.0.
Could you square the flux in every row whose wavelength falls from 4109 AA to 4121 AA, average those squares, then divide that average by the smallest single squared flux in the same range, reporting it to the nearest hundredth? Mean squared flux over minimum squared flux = 1.05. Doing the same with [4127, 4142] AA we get 1.08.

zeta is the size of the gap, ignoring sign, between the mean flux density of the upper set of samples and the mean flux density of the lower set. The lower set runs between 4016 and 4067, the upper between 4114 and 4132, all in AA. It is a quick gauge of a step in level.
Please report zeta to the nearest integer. 10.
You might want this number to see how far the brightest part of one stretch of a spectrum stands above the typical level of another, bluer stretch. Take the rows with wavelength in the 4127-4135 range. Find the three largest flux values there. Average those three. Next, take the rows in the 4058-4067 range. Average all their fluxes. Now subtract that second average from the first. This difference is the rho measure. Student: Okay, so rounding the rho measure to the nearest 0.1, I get -5.8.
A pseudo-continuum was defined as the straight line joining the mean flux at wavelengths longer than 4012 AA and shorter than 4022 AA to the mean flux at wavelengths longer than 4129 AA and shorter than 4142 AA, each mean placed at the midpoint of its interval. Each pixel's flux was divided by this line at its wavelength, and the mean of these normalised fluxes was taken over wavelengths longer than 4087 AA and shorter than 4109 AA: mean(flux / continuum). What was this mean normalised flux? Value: 1.0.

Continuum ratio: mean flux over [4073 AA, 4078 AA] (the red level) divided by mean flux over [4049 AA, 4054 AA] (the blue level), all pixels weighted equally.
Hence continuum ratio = 0.73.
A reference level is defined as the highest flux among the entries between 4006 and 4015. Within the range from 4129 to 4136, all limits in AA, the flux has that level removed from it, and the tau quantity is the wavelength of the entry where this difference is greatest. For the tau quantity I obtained 4129.5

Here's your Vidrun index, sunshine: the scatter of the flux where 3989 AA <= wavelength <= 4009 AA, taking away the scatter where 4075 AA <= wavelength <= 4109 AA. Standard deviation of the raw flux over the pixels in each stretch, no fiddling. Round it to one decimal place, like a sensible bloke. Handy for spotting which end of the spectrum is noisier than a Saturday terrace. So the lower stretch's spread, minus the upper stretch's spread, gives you -0.1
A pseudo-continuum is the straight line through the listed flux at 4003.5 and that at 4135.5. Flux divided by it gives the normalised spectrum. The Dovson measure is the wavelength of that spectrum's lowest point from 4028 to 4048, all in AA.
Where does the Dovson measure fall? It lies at 4047.0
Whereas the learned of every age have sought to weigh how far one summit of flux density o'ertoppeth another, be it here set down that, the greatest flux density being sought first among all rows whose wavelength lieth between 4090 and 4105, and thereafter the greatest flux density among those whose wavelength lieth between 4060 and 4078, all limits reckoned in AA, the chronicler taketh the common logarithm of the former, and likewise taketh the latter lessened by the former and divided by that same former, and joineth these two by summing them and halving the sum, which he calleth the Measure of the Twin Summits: 0.71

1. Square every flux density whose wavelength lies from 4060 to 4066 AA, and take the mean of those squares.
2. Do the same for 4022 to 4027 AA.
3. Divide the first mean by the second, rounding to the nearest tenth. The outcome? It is 0.6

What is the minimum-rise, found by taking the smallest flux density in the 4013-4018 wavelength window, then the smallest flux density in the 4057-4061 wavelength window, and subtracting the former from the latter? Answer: 2.5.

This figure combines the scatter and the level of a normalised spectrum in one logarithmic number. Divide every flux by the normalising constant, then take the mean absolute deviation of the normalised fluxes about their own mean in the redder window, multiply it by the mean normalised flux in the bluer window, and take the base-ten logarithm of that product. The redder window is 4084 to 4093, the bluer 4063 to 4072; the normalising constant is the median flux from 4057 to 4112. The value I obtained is -1.92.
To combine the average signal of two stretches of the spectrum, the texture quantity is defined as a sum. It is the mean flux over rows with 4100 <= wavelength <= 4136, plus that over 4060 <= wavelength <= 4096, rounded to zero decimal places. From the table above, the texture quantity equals 23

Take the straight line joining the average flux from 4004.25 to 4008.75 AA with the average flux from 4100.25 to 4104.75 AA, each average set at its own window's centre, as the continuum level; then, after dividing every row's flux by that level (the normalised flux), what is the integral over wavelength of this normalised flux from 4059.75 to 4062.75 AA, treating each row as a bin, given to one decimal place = 4.3 AA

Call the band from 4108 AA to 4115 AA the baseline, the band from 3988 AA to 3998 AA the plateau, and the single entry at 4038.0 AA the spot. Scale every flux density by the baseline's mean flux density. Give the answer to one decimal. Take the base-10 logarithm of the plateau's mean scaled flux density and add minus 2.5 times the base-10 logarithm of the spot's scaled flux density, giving -1.1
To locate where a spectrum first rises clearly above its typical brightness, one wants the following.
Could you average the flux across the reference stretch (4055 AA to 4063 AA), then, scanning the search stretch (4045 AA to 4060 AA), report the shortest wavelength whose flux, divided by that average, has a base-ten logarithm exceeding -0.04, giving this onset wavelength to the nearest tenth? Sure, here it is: 4045.5 AA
